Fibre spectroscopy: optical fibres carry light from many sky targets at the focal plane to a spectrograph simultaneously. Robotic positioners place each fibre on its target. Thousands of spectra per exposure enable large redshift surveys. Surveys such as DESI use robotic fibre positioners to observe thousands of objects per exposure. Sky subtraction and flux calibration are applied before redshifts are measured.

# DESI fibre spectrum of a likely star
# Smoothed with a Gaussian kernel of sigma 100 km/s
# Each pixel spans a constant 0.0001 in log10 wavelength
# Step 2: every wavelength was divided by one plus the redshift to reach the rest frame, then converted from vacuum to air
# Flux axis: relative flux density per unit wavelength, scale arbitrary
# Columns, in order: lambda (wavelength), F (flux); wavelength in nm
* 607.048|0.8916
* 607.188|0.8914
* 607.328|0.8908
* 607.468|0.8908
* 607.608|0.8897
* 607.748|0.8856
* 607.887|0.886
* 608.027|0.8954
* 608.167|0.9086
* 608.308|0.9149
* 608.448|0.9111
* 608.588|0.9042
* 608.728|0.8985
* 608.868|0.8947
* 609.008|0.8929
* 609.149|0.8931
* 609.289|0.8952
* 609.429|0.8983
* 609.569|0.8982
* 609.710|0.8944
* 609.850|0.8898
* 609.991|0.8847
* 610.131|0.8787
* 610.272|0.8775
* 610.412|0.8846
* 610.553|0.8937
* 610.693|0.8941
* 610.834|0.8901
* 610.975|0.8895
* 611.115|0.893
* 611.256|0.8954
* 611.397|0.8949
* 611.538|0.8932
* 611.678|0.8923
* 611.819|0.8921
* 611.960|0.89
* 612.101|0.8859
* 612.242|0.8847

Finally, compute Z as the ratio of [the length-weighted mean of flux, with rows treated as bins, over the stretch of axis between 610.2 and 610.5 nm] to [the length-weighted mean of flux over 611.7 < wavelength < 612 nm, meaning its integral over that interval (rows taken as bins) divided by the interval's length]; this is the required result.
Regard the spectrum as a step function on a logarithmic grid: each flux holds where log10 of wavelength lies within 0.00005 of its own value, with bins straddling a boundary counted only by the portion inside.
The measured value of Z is 0.99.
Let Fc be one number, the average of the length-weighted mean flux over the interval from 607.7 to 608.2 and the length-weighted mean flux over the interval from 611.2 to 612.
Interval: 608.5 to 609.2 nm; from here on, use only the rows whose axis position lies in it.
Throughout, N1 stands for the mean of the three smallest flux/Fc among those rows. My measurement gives 0.999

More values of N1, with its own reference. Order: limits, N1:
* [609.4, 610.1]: 0.995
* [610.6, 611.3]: 0.996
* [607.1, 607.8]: 0.994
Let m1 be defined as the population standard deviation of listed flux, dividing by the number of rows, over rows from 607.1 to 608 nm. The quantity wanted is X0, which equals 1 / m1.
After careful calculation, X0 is 425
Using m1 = 0.0024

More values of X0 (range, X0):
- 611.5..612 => 853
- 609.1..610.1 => 224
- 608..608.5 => 136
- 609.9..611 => 169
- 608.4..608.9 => 162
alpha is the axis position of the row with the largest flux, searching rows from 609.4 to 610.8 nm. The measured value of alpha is 609.429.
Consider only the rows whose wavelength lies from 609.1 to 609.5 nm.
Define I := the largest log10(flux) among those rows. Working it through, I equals -0.047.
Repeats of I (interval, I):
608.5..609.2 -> -0.044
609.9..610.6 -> -0.049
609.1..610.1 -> -0.047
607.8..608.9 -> -0.039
